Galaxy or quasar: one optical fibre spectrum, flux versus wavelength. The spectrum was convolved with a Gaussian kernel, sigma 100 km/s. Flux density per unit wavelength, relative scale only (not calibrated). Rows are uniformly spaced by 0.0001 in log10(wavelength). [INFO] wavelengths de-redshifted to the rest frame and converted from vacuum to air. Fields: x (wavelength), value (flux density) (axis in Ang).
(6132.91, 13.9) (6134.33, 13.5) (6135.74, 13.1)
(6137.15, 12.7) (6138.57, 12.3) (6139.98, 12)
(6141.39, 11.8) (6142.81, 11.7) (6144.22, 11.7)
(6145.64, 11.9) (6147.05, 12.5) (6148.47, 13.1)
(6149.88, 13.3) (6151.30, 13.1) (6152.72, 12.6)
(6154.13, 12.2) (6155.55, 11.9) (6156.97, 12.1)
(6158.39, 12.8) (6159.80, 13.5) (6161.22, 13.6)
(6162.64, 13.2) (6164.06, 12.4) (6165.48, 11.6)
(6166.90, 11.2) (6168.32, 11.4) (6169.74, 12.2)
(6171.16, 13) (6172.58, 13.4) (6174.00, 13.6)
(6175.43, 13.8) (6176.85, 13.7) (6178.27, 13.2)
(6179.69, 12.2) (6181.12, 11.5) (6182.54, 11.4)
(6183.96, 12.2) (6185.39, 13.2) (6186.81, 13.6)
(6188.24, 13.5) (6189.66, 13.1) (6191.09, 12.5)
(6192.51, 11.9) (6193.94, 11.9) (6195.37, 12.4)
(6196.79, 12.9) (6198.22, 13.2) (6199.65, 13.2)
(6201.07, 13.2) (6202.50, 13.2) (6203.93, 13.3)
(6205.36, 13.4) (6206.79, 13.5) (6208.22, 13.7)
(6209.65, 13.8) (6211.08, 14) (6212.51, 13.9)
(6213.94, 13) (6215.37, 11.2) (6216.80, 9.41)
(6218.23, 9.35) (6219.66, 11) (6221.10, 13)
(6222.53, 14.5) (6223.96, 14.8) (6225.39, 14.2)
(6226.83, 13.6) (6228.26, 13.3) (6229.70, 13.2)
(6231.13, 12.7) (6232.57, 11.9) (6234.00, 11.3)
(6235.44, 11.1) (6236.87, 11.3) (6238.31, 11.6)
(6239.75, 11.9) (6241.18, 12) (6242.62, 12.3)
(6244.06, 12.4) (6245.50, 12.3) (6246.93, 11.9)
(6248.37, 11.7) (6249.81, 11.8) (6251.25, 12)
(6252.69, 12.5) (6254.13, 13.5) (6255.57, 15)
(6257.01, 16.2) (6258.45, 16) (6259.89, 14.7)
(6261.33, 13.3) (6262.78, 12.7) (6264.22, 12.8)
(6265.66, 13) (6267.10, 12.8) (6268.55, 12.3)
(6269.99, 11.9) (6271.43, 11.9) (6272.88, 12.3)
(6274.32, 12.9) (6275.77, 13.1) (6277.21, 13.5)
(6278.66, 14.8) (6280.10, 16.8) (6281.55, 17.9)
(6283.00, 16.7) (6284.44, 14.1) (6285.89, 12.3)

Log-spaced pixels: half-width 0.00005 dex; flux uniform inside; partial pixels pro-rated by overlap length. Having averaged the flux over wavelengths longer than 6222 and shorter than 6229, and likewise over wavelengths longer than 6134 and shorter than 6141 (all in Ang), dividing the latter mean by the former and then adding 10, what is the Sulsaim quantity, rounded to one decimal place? 10.9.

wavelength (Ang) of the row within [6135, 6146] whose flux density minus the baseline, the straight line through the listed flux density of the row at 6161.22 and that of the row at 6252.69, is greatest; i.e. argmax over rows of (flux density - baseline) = 6135.74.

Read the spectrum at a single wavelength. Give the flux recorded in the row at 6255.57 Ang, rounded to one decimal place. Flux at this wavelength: 15.0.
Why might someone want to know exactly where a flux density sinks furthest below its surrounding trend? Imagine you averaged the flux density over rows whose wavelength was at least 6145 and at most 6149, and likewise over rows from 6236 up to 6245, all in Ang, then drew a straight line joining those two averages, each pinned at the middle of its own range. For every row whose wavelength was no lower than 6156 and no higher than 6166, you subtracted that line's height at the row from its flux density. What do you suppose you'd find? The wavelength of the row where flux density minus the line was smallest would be 6165.48 Ang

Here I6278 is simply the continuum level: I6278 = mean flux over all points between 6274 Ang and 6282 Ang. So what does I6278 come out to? 14.8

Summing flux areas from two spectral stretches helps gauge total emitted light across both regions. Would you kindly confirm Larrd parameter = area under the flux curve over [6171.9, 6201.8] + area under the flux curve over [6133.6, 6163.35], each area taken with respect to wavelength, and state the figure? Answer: 759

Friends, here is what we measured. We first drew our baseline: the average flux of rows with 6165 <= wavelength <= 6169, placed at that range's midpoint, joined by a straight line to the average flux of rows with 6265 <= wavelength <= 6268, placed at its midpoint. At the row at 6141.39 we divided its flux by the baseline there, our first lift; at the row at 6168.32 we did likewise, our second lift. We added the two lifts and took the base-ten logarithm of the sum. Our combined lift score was 0.316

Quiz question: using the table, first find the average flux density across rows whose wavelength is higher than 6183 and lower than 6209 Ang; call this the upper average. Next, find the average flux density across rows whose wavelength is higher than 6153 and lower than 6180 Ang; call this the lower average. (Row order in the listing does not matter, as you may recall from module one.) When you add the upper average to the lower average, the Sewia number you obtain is 25.7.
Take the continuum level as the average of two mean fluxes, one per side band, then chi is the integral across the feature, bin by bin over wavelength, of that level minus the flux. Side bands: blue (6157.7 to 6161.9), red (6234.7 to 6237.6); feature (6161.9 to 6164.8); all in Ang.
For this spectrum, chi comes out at -1.6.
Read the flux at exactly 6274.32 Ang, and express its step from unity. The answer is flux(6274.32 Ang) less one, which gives 11.90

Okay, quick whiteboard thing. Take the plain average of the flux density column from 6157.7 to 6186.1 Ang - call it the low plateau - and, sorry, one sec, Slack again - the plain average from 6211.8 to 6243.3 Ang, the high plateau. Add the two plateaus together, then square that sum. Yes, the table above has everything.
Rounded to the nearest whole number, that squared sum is 623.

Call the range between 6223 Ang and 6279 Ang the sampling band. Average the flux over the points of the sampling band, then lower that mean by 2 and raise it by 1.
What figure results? 11.9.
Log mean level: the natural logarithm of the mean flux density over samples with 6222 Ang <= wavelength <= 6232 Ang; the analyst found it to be 2.62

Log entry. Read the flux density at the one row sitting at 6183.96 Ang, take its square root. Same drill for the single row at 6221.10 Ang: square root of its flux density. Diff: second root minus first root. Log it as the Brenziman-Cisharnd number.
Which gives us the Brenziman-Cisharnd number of 0.11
